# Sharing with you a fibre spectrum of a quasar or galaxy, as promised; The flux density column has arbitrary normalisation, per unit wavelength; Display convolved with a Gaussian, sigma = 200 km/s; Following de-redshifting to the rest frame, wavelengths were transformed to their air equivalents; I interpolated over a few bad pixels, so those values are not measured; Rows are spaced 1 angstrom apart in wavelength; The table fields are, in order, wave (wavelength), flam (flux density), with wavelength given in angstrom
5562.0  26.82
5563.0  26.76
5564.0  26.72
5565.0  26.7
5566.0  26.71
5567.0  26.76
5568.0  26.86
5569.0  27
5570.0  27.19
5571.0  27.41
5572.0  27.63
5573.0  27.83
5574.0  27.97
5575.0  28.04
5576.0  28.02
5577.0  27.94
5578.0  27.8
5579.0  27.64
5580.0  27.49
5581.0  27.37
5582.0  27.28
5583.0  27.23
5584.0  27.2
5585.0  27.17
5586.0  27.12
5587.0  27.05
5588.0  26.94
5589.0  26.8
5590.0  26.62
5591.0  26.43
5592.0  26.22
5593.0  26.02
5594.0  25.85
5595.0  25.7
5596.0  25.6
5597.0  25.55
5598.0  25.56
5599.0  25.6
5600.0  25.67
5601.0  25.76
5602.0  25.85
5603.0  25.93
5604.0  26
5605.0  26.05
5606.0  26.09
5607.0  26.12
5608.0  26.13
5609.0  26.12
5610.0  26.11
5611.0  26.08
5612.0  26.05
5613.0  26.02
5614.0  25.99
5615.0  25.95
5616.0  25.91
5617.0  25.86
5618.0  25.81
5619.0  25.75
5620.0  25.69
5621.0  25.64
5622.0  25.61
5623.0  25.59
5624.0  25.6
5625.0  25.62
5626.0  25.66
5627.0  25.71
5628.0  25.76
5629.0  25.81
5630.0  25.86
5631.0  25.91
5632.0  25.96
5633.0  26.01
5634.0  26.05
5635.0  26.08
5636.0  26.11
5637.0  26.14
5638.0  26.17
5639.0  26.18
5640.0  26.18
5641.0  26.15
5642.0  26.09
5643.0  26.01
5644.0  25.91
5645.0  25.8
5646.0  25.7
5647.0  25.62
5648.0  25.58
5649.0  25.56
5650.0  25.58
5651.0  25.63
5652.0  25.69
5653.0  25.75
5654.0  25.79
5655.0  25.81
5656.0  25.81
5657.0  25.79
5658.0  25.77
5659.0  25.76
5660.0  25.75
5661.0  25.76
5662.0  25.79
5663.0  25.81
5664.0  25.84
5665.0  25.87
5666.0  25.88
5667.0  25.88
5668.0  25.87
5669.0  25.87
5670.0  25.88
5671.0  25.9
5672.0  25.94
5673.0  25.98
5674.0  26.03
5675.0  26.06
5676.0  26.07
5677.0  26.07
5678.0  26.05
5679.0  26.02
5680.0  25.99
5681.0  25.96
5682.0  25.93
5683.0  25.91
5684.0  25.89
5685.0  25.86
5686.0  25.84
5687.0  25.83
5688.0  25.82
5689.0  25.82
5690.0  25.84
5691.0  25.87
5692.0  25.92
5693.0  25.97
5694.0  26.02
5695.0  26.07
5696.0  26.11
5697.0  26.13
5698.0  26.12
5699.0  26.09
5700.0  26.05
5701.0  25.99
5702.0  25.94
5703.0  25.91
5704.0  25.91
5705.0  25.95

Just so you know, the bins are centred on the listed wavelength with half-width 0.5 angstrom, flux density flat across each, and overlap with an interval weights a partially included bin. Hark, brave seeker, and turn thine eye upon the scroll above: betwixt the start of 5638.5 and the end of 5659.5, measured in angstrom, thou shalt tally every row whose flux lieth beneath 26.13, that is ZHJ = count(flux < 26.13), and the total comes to 18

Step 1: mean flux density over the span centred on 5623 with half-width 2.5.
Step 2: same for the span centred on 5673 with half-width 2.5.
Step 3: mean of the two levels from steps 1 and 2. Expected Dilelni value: 25.8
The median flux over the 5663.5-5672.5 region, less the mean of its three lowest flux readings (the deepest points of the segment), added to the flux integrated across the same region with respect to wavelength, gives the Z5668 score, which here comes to 233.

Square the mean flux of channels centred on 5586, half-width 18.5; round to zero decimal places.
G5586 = 718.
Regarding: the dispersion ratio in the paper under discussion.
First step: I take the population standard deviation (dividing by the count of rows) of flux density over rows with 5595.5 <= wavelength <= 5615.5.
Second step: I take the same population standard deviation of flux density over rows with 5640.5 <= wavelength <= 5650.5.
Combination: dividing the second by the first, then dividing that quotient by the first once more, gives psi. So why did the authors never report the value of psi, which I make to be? 5.14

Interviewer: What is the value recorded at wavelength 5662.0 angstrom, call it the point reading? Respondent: 25.79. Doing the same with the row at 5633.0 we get 26.01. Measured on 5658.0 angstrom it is 25.77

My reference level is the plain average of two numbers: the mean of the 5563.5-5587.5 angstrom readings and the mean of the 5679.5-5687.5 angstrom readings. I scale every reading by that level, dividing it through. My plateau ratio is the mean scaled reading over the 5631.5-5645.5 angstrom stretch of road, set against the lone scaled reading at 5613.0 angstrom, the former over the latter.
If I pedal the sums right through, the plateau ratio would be 1.00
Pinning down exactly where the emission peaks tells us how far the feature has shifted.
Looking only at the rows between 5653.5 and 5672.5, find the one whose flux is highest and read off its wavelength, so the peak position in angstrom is 5672.0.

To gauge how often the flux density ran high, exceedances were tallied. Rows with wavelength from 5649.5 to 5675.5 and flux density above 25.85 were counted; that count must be 11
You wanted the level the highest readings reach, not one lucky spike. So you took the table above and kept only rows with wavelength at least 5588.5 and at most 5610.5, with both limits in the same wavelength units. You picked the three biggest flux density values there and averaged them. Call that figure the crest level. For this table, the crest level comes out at 26.6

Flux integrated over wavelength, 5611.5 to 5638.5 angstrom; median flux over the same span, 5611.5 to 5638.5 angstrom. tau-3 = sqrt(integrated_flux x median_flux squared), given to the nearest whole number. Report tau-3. 683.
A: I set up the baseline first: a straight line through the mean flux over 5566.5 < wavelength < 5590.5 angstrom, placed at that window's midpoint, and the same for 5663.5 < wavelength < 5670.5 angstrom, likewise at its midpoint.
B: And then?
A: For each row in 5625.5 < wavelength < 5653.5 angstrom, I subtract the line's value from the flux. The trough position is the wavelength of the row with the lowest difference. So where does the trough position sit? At 5626.0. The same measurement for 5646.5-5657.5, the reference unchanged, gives 5649.0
